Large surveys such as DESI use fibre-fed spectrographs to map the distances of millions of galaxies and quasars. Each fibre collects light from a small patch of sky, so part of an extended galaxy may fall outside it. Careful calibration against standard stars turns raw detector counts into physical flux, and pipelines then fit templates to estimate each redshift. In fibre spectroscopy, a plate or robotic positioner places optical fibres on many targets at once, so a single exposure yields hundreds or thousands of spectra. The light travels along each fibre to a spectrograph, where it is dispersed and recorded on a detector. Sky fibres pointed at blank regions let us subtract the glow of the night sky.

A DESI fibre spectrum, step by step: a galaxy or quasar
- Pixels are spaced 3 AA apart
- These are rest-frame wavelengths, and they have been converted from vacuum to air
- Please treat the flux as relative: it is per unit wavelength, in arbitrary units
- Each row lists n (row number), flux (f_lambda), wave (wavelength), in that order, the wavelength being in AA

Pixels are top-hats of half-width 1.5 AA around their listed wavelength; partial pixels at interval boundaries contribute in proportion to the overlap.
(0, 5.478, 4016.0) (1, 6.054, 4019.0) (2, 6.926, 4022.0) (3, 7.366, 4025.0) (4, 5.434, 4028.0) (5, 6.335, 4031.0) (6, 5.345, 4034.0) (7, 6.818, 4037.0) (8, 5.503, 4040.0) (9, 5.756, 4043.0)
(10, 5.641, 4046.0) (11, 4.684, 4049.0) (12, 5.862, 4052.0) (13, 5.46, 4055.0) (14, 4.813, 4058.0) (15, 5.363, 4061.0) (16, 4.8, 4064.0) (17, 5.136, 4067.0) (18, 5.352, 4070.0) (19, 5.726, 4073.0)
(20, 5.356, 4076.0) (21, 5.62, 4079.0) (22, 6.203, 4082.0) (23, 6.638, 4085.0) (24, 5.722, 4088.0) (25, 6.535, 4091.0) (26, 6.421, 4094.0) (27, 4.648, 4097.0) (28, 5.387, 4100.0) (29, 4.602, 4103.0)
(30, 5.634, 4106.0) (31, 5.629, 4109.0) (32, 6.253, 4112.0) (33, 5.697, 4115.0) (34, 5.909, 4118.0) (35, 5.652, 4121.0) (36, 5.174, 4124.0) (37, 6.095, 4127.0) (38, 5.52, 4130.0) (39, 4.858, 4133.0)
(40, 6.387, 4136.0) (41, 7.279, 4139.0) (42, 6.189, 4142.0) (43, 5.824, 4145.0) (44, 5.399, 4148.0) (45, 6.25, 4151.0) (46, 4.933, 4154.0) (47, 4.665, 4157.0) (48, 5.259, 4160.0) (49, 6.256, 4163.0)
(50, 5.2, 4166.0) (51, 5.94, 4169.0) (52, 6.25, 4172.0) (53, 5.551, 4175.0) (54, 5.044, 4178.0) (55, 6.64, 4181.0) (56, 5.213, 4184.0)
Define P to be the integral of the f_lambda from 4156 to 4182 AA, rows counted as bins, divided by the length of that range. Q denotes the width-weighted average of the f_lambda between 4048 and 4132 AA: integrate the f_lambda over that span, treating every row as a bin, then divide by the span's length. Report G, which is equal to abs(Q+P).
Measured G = 11.2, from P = 5.64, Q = 5.6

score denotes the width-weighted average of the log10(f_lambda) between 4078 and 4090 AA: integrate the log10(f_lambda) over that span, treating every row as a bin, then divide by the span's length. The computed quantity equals 0.78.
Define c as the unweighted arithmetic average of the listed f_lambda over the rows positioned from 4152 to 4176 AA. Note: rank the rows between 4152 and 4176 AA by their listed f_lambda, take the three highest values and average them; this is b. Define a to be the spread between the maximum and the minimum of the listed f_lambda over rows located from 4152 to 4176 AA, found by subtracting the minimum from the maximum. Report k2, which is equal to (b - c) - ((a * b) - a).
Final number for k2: -8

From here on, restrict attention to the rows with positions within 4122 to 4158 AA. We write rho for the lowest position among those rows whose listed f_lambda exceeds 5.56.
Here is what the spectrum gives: 4127.0 AA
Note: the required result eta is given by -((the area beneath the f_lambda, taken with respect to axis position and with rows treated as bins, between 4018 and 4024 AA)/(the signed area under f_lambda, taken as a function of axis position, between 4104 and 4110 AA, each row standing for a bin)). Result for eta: -1.19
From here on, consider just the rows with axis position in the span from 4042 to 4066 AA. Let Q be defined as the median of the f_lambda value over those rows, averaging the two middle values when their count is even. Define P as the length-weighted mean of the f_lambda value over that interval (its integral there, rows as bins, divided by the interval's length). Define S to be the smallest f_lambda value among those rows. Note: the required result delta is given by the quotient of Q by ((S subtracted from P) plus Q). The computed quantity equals 0.90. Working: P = 5.3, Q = 5.4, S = 4.684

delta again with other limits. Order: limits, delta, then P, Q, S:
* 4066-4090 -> 0.90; 5.7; 5.7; 5.136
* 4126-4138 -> 0.87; 5.8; 5.8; 4.858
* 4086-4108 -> 0.85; 5.6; 5.6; 4.602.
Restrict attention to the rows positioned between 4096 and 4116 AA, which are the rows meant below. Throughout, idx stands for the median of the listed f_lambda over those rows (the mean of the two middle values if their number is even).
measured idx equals 5.63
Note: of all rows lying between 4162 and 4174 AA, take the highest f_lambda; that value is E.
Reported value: 6.256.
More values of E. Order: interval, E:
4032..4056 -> 6.818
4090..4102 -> 6.535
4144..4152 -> 6.25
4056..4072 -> 5.363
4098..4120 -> 6.253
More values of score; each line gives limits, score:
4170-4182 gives 0.76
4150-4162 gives 0.72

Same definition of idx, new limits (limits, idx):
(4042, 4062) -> 5.46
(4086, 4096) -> 6.42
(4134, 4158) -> 6.01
